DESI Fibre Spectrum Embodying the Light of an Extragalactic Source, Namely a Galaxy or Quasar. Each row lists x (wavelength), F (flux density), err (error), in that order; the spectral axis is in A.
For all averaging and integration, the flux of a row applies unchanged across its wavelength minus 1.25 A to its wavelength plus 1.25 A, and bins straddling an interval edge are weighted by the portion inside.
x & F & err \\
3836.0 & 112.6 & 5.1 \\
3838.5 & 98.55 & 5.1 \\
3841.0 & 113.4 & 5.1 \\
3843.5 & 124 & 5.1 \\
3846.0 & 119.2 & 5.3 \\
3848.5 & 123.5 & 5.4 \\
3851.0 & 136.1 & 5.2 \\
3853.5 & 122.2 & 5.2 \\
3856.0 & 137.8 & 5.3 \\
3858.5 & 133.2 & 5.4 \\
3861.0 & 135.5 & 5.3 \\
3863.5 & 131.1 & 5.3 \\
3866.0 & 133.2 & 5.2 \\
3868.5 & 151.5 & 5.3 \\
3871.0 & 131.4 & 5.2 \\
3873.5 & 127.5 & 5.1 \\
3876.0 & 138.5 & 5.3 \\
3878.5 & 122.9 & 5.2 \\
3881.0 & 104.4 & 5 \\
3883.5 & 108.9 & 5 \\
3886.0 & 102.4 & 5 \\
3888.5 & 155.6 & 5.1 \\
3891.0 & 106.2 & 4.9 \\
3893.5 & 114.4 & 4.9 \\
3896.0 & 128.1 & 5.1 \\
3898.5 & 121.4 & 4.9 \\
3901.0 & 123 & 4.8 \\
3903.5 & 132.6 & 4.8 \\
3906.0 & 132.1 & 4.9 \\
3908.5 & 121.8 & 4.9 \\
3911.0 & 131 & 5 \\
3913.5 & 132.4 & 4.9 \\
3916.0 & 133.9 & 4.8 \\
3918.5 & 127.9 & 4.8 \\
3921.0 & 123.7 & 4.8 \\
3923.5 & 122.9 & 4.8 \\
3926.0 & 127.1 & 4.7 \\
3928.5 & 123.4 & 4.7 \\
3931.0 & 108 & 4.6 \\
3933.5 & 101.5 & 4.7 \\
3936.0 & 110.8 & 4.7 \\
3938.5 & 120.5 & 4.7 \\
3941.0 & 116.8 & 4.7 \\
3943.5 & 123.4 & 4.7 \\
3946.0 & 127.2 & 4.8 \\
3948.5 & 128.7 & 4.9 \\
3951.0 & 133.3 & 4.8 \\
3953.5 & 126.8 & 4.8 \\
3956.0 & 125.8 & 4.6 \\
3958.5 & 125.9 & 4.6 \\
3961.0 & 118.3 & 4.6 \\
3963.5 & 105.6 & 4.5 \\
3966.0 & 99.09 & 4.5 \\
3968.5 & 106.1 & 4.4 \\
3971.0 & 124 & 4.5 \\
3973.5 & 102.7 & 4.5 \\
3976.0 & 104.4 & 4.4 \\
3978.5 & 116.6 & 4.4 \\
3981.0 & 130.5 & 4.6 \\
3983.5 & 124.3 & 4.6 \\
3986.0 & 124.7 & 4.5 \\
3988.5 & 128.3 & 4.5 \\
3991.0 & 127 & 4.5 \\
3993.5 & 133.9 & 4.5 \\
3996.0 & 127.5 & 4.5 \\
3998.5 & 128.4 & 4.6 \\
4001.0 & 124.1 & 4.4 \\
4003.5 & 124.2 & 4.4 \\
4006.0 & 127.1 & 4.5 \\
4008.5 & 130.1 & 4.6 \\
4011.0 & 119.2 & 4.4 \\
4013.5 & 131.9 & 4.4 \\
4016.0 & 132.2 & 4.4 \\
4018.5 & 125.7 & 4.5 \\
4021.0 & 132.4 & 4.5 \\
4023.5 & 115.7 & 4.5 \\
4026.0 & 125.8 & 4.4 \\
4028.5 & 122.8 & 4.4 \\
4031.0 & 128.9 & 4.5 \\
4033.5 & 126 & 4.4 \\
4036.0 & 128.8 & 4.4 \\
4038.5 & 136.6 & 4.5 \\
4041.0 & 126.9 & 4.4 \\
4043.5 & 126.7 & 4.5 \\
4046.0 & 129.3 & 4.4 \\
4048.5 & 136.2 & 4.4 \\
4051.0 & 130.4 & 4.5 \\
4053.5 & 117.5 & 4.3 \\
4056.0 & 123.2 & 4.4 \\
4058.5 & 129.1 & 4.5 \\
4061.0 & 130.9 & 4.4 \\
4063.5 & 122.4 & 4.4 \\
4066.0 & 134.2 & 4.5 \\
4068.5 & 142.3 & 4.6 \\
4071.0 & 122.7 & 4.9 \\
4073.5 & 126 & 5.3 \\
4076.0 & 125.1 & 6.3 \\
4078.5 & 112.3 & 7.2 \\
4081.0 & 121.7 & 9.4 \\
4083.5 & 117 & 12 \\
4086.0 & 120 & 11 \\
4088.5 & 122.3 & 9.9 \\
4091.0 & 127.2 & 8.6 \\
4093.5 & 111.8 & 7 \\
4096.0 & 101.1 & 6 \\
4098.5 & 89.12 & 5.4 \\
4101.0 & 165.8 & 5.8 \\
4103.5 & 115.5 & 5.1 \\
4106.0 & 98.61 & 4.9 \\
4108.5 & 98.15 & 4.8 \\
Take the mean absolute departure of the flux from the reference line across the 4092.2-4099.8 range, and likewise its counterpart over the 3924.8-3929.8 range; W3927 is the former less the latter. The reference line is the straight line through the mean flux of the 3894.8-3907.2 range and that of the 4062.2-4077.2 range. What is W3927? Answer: 26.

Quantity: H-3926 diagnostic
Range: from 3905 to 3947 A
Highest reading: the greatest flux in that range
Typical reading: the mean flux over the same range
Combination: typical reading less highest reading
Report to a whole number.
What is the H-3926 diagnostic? -11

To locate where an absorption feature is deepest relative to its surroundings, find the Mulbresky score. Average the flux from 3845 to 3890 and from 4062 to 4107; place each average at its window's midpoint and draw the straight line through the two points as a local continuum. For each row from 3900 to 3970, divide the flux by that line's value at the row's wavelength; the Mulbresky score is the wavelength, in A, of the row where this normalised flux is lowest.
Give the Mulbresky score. 3966.0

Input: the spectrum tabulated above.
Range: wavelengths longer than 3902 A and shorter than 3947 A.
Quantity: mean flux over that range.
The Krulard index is 123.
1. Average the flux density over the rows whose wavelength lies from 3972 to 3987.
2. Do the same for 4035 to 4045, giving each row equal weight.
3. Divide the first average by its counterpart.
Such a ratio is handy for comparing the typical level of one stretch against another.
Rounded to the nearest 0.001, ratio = 0.903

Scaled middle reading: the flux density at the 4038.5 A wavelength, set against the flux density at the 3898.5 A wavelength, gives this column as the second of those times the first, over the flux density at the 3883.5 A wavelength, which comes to 152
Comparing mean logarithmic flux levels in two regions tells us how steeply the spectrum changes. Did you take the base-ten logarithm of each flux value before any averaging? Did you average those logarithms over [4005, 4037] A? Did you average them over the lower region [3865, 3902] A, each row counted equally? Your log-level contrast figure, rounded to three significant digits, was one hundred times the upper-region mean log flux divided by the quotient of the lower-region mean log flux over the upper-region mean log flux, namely 211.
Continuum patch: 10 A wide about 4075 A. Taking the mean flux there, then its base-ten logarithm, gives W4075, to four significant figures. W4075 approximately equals 2.085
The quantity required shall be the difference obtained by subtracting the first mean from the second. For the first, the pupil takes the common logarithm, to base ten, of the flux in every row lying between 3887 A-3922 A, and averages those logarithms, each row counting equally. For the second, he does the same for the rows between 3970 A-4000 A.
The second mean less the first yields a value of -0.016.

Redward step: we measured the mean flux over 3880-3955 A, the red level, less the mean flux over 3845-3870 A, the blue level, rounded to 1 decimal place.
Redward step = -10.0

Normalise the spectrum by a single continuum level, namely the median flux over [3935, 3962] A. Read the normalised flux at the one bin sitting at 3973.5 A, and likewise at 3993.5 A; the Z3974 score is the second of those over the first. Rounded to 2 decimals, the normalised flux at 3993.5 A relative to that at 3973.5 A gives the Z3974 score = 1.30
